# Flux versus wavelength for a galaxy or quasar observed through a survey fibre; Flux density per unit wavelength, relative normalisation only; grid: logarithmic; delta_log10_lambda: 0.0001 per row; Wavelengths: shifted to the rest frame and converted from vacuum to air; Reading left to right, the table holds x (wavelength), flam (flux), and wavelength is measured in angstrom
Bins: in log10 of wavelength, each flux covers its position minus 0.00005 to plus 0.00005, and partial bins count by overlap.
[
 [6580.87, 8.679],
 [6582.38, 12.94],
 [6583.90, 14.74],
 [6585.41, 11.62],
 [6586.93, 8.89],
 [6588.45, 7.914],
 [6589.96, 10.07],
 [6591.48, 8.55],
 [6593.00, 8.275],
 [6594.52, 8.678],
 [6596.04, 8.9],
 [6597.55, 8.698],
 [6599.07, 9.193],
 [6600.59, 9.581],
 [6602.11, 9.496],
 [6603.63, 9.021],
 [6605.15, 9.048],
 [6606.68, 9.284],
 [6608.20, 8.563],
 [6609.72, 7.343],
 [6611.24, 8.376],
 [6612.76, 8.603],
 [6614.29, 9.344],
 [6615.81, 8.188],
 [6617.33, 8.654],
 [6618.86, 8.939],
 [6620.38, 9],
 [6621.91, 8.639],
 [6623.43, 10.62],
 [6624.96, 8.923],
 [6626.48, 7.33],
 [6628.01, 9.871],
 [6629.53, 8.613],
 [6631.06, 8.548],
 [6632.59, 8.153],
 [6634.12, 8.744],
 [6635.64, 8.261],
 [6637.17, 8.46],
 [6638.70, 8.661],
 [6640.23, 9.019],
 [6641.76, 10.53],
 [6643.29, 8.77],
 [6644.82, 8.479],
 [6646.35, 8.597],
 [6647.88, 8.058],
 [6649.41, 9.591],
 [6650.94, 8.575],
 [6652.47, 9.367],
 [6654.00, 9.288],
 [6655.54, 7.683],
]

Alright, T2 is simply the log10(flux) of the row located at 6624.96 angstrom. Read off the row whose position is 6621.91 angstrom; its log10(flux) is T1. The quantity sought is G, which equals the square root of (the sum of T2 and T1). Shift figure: 1.37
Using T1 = 0.94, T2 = 0.95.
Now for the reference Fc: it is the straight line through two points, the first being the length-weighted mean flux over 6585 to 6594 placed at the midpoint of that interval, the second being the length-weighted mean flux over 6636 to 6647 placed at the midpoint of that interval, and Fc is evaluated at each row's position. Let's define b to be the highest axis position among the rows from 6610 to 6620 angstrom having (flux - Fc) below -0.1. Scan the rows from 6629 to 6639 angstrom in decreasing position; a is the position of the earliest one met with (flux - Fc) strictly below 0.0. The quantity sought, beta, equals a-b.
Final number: 21.4 angstrom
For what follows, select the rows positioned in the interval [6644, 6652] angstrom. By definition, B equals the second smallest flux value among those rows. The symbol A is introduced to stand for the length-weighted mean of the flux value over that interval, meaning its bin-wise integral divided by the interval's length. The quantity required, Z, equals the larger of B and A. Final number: 8.7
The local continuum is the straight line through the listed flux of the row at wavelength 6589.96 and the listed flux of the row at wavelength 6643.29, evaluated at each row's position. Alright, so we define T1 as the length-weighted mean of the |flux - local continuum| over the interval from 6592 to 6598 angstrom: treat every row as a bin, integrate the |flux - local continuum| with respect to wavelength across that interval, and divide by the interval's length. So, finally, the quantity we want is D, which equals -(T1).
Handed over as -1.3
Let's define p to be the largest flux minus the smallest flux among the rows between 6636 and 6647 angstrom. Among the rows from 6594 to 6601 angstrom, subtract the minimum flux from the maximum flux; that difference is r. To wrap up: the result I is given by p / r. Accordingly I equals 2.3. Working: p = 2.07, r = 0.9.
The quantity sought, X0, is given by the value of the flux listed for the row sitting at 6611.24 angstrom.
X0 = 8.376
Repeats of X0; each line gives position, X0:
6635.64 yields 8.261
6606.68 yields 9.284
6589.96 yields 10.07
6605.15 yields 9.048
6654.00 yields 9.288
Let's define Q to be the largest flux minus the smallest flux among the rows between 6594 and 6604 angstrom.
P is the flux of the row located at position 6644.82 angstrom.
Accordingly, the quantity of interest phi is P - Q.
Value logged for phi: 7.6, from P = 8.479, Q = 0.90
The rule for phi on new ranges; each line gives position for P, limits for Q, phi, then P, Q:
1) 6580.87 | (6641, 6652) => 6.2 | 8.679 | 2.47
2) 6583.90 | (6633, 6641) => 14.0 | 14.74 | 0.76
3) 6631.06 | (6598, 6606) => 8.0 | 8.548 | 0.56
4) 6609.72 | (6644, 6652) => 5.8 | 7.343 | 1.53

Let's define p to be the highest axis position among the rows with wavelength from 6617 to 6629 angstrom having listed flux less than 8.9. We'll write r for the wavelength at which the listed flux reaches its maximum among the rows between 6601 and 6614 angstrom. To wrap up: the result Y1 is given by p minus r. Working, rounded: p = 6626.48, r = 6602.11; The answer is 24.4 angstrom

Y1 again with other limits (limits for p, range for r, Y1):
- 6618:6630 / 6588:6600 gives 39.6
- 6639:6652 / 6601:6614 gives 48.8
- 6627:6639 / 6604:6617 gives 24.4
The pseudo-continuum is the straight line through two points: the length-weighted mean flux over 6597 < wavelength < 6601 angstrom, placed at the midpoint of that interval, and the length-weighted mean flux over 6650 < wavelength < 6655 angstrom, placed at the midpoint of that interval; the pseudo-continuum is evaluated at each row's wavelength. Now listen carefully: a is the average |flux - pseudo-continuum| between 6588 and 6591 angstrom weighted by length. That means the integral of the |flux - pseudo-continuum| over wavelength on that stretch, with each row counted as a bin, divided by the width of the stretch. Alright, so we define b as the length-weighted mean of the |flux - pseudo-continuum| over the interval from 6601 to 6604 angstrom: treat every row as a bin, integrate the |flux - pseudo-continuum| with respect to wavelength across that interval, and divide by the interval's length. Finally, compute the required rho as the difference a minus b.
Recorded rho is 0.7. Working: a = 1.0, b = 0.28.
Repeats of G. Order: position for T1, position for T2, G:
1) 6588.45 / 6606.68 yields 1.37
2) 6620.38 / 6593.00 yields 1.37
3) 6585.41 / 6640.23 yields 1.42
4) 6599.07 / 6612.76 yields 1.38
